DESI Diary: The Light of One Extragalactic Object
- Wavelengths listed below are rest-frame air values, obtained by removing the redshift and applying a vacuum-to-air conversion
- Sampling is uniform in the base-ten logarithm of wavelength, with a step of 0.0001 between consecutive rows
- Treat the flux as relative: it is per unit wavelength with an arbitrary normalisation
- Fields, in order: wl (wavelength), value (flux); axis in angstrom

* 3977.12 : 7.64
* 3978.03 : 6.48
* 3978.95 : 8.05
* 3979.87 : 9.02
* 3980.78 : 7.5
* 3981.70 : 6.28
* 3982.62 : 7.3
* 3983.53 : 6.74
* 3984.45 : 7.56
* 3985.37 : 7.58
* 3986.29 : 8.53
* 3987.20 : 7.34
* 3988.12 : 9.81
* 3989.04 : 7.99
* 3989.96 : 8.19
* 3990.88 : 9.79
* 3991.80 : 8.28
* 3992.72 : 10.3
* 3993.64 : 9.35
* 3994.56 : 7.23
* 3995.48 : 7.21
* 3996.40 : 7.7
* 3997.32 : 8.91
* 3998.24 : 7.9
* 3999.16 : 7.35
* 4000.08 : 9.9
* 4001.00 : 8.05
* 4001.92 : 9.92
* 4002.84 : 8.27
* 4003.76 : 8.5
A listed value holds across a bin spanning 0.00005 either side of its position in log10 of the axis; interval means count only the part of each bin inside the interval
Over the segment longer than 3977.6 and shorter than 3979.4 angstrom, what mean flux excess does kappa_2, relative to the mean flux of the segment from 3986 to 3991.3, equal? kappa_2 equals -1.3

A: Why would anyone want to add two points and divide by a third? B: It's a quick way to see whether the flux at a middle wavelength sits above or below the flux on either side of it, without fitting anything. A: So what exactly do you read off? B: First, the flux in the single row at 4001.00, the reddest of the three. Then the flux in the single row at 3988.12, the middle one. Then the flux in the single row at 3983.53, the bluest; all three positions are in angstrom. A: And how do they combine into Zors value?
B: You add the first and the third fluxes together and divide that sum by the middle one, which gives 1.51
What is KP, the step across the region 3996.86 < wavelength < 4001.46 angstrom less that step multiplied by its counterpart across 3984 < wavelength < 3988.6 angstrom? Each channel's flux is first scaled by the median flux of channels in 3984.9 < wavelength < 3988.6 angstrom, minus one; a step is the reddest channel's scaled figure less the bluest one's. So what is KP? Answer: -0.08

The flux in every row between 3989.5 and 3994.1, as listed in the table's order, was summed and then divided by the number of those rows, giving 9.2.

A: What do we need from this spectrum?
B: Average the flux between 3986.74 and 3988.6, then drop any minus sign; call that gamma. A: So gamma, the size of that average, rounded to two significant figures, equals 8.6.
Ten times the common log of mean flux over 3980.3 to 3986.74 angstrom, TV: 8.7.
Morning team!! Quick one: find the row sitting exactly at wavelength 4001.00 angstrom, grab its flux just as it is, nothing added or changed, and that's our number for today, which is 8.05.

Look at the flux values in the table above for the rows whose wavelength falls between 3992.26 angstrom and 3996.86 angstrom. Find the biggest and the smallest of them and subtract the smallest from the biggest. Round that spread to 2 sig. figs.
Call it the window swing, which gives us 3.1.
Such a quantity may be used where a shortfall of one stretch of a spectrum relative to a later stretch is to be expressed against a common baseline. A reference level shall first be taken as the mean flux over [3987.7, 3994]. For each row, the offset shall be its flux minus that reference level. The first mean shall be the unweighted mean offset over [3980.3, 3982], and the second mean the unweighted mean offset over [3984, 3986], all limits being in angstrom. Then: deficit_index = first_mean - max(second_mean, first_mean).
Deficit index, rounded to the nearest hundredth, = -0.68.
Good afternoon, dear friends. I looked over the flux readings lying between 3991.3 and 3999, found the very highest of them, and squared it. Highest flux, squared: 106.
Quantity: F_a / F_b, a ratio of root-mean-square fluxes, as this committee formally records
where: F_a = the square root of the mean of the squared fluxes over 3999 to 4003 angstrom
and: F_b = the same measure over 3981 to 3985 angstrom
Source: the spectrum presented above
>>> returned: 1.25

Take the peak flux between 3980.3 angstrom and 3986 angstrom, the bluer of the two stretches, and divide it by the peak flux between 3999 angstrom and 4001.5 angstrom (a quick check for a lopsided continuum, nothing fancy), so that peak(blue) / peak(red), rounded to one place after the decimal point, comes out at 0.8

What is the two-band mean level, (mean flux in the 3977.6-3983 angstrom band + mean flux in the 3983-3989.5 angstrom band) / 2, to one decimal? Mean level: 7.7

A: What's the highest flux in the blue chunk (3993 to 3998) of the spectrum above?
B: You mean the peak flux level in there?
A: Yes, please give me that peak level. 9.35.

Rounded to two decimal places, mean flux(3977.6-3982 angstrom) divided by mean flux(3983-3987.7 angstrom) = 0.99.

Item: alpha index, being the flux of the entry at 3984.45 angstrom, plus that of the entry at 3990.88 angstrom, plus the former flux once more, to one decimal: 24.9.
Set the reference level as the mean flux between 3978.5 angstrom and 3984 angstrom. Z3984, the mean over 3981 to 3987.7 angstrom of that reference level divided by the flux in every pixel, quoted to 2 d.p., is 1.03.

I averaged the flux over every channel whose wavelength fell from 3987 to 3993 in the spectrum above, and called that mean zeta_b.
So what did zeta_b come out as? 8.8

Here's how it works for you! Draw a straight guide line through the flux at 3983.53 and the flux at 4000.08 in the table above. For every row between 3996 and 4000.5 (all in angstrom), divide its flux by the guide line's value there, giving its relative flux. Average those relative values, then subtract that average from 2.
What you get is 1.13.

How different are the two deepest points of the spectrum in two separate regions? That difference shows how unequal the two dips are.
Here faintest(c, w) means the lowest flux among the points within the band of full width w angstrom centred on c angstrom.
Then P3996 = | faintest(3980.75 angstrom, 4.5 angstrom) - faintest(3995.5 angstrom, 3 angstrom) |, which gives 0.93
